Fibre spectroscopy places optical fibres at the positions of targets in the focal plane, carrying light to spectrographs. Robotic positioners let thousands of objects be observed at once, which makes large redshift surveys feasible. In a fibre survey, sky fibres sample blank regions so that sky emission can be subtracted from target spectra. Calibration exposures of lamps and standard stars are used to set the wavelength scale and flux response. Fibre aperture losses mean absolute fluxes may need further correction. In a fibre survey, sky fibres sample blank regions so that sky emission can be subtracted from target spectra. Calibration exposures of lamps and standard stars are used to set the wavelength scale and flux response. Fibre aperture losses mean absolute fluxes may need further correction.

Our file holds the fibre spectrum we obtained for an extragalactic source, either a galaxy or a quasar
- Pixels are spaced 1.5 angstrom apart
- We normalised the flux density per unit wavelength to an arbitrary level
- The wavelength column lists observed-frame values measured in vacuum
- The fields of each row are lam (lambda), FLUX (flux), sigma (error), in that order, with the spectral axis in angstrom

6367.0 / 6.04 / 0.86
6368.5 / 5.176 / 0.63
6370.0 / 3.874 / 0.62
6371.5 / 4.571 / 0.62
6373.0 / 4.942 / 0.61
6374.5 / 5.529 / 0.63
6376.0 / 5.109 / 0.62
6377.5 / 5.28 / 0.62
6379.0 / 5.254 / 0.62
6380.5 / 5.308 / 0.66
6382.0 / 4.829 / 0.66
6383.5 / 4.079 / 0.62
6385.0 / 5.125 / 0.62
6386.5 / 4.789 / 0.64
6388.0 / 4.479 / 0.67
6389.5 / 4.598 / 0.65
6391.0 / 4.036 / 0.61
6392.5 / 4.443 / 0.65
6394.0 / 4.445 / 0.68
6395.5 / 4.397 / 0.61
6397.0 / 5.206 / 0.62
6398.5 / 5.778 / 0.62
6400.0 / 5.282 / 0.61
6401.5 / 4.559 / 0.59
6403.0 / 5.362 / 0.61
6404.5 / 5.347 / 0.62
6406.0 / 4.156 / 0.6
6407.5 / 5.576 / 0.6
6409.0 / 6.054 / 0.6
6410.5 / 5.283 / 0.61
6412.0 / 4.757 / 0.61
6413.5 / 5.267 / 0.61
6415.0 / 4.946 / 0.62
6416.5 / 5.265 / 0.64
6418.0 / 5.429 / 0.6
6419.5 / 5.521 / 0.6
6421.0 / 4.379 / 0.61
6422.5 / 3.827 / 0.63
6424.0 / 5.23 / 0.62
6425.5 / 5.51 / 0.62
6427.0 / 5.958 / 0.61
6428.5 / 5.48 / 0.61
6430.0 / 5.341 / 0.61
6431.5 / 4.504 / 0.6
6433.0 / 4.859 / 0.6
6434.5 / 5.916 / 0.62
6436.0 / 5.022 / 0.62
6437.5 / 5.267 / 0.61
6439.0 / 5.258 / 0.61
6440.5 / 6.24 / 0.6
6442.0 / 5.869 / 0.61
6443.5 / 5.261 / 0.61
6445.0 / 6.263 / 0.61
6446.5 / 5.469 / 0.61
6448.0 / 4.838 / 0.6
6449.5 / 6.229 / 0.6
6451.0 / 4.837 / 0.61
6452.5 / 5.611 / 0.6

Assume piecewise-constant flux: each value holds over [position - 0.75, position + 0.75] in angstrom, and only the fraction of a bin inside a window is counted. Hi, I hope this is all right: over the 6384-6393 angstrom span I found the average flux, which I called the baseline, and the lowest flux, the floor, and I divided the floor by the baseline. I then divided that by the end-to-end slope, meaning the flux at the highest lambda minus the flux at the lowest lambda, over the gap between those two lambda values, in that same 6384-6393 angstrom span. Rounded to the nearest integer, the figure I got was -10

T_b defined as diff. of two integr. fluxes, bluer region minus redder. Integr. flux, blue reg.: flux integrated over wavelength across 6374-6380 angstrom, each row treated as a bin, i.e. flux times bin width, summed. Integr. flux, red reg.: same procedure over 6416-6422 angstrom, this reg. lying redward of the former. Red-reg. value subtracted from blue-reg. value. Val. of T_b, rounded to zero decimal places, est 1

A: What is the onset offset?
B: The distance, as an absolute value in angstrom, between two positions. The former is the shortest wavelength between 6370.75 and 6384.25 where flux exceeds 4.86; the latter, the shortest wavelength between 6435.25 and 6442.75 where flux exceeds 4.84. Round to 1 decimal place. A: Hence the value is 63.0 angstrom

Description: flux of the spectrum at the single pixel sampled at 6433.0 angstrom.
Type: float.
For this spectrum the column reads 4.859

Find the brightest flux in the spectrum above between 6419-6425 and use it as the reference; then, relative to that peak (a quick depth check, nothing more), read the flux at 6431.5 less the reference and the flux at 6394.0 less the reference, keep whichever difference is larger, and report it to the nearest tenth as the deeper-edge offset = -1.0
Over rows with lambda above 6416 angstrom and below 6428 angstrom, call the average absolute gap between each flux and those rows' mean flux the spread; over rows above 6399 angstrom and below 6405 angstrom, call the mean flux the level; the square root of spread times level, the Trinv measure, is 1.63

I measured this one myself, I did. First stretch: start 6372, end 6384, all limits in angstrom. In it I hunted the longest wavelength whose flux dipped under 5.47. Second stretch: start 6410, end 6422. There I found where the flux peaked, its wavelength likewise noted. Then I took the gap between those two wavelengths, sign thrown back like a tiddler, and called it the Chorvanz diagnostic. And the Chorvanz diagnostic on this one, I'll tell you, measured 36.0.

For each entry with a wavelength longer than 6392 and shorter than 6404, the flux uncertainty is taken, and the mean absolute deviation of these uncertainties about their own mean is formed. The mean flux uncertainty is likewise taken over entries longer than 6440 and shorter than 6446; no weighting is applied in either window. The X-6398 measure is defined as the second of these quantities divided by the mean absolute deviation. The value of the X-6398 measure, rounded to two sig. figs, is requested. 29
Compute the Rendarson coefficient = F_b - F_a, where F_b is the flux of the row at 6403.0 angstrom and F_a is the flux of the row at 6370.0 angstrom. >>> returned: 1.5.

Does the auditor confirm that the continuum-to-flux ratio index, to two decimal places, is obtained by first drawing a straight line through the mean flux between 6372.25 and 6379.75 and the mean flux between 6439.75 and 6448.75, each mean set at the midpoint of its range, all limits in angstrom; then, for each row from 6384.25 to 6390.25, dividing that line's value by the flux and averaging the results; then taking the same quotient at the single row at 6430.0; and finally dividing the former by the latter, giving 1.07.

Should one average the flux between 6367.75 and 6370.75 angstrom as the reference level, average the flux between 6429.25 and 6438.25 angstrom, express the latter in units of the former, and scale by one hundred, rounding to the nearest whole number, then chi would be 114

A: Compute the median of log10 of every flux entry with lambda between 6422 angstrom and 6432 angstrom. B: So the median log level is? 0.728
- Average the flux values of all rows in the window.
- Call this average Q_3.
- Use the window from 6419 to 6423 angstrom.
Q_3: 4.6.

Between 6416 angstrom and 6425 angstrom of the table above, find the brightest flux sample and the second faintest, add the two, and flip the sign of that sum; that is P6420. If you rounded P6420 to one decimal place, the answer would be -9.9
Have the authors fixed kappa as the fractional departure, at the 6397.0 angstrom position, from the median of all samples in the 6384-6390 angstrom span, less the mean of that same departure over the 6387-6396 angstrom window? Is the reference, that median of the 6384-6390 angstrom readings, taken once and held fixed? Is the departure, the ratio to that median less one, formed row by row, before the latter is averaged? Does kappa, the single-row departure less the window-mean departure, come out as 0.17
